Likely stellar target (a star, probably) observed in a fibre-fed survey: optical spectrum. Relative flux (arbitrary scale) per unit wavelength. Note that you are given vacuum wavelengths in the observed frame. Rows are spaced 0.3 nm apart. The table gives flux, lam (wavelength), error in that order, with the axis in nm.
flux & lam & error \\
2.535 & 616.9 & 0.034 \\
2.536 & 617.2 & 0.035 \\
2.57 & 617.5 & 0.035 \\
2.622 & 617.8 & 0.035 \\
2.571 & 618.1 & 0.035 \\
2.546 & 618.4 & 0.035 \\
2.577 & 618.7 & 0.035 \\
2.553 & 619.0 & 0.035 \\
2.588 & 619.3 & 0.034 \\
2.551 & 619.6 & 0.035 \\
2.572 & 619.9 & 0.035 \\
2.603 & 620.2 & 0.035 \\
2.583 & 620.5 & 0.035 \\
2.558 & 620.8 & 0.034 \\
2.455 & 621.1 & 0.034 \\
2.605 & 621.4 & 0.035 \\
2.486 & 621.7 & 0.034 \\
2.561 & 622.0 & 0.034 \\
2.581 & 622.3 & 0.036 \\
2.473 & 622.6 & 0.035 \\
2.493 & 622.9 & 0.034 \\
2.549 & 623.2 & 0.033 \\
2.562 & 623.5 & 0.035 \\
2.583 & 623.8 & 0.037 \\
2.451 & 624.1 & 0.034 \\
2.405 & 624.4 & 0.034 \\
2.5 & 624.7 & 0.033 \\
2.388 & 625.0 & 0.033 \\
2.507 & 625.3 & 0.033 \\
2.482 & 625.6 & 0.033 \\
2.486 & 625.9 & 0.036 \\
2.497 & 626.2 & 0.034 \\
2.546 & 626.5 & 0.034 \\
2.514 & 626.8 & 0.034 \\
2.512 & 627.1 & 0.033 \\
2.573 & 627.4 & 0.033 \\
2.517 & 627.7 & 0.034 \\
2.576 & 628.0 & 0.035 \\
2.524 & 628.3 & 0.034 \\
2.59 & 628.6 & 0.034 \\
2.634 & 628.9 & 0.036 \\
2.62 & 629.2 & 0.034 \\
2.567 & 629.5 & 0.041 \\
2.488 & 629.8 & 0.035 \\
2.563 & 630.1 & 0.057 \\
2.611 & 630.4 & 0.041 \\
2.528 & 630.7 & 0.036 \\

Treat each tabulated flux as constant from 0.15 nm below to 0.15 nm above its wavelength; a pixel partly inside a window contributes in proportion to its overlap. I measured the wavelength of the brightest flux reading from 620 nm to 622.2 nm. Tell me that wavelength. 621.4 nm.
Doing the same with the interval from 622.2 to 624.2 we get 623.8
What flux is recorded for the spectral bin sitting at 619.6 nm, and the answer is 2.551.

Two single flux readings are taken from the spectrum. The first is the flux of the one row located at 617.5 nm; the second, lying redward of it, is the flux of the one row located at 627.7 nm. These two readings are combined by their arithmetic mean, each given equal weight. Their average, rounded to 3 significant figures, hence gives 2.54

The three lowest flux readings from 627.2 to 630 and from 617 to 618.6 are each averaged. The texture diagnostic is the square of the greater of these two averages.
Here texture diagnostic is 6.51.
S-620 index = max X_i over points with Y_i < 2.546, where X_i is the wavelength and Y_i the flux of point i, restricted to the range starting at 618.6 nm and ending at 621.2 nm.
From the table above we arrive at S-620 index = 621.1 nm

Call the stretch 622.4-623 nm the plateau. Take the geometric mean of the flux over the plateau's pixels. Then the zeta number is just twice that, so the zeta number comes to 4.97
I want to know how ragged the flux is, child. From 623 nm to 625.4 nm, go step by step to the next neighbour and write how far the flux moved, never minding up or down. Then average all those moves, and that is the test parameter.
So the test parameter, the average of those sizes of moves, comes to 0.077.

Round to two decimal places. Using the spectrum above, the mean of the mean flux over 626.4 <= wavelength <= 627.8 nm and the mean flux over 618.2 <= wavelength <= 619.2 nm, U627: 2.55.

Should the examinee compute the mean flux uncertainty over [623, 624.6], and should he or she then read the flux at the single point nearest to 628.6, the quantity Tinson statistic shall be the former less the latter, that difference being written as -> -2.56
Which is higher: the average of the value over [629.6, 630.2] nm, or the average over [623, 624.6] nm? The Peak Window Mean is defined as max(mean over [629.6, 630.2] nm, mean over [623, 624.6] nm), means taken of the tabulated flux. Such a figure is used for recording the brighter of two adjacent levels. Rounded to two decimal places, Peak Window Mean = 2.53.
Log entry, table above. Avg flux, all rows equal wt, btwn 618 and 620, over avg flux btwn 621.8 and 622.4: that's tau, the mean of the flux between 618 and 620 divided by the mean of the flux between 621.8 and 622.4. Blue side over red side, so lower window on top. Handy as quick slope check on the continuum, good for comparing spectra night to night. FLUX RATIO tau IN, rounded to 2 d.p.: 1.00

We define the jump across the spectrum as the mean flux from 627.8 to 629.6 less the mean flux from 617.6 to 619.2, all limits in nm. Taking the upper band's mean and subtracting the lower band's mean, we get 0.01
